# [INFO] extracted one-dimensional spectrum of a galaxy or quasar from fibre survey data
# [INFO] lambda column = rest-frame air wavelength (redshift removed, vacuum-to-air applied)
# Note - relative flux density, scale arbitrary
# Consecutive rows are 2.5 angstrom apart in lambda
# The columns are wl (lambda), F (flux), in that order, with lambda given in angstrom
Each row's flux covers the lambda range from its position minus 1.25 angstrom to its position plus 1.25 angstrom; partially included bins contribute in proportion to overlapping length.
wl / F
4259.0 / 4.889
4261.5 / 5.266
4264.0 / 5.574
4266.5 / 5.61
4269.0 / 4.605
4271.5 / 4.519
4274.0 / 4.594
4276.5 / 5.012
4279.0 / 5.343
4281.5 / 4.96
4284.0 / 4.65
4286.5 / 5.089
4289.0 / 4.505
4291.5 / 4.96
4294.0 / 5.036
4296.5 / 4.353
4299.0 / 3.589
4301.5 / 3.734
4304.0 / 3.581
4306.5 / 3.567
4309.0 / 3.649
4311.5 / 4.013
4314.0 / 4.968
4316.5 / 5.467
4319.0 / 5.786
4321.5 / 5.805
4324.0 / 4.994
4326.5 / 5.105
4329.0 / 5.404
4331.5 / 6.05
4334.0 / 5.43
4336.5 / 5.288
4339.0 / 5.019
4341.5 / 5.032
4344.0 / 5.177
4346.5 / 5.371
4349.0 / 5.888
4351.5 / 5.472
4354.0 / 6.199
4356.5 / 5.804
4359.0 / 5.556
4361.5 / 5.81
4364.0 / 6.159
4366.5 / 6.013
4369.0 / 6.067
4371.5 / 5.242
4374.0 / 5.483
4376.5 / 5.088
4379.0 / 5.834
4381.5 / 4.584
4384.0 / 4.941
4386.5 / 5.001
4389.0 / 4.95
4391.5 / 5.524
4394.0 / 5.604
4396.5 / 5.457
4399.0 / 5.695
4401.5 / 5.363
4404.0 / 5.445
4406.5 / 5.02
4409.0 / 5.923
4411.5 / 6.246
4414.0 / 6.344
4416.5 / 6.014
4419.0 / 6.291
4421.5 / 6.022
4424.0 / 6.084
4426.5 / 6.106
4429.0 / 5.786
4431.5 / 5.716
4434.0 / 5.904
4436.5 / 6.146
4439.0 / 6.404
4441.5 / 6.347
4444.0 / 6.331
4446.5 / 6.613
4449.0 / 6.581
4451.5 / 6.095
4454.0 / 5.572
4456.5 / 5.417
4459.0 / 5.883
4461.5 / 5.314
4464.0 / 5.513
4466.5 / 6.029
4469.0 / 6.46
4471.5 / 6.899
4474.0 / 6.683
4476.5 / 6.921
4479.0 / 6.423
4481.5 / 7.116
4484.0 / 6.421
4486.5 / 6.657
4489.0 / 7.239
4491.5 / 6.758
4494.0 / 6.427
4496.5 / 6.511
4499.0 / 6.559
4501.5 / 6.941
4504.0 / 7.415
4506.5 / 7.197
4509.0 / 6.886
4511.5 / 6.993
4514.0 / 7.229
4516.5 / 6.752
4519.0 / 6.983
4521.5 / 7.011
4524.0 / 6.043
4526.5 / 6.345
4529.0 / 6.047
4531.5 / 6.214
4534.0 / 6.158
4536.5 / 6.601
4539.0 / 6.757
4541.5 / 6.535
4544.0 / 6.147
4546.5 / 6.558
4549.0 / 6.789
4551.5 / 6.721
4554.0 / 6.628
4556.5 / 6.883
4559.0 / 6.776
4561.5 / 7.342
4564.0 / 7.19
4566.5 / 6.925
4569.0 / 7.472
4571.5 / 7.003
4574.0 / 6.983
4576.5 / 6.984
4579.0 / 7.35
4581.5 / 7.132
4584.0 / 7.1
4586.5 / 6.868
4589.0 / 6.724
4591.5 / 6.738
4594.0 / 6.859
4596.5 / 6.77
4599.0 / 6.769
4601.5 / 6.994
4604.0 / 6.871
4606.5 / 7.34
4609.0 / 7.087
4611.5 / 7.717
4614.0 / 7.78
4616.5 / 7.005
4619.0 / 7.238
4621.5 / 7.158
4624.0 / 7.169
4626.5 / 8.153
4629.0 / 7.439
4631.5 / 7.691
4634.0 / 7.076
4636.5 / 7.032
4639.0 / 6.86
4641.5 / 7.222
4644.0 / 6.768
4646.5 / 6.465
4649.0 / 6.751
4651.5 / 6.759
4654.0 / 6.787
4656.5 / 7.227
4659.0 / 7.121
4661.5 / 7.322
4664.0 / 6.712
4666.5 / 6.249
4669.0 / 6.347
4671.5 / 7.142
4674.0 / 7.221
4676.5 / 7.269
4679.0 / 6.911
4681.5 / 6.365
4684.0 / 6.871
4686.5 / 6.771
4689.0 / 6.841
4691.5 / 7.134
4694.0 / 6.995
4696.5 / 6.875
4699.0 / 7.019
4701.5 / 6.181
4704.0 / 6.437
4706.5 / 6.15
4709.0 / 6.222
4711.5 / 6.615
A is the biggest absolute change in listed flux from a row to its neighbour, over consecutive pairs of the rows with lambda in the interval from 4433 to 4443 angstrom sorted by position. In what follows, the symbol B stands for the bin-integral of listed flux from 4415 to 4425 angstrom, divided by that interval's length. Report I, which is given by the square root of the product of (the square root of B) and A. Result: 0.80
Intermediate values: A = 0.26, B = 6.1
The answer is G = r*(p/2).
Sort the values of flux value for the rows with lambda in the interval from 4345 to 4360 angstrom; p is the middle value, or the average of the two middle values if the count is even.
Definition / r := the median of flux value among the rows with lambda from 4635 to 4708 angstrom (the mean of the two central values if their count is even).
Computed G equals 19.5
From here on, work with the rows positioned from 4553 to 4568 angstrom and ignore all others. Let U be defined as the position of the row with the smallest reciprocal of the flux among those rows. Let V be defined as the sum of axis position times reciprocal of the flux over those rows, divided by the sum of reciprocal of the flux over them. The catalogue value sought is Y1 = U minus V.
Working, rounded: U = 4561.5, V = 4560.2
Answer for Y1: 1.3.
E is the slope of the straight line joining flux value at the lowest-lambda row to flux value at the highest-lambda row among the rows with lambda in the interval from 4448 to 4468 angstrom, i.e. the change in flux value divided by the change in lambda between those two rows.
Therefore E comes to -0.03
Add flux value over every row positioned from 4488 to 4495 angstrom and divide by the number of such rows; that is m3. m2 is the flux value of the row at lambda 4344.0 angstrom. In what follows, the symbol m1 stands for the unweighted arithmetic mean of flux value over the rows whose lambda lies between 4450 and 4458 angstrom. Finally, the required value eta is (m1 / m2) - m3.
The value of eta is -5.7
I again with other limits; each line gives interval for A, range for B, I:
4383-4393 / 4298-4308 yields 1.04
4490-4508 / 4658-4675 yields 1.11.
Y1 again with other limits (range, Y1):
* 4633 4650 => -0.1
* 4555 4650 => 23.8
